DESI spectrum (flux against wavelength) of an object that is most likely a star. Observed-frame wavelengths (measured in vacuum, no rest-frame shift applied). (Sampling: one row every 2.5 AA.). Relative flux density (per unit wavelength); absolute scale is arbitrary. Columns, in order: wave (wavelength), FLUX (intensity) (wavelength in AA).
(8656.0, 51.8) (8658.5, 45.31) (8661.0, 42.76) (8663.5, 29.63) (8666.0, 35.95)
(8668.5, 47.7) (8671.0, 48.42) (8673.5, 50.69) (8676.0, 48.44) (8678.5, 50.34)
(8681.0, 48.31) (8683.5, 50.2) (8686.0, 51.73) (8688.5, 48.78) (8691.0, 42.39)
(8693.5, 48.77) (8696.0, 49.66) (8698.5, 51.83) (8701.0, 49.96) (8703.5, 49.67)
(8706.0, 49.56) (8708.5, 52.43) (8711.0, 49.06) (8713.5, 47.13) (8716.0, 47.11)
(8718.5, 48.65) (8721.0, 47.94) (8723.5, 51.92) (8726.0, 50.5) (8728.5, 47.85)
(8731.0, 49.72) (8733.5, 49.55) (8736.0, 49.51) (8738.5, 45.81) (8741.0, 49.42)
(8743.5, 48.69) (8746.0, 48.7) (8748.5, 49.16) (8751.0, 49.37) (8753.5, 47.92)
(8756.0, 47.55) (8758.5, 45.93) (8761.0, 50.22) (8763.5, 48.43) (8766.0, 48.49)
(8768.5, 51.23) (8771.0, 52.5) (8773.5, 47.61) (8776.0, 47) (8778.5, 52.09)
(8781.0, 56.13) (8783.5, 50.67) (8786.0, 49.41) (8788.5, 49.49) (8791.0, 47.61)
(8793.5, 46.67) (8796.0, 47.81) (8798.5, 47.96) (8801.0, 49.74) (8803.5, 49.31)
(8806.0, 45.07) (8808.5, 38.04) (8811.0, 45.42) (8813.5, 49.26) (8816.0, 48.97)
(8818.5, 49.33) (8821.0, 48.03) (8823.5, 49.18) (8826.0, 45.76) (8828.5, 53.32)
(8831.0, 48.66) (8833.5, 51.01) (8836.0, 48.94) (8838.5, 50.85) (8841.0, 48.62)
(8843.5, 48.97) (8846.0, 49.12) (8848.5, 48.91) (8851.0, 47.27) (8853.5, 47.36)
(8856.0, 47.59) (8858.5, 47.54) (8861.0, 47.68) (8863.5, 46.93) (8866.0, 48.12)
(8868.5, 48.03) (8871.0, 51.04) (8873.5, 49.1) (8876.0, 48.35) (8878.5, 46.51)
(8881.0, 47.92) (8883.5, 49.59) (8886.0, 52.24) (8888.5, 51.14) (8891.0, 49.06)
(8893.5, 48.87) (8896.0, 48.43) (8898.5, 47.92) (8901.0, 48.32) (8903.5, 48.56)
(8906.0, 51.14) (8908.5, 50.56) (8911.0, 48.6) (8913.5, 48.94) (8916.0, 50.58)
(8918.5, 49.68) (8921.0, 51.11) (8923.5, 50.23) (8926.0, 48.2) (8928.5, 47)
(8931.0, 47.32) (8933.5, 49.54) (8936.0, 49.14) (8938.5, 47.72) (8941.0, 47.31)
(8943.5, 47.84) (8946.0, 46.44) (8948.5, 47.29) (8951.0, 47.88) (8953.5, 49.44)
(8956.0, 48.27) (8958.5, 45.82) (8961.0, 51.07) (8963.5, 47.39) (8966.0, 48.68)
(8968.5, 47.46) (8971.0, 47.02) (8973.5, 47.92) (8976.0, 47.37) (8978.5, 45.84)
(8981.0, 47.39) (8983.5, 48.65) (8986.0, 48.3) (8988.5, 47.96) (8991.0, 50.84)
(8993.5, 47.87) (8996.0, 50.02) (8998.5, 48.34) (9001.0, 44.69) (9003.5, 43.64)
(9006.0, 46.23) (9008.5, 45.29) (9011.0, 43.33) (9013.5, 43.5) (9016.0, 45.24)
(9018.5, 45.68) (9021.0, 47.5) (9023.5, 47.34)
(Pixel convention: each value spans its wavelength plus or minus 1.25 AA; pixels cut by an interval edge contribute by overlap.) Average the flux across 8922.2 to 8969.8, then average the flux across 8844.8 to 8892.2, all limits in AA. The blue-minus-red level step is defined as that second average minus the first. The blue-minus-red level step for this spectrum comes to 0.5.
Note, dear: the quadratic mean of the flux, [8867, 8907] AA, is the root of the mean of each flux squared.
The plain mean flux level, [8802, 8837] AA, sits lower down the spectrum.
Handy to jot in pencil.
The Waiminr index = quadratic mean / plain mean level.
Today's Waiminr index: 1.03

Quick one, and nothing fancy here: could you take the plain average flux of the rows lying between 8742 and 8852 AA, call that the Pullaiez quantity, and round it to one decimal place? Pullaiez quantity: 48.7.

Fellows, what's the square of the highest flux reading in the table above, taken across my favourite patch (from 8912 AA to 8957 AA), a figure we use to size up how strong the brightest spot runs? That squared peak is 2612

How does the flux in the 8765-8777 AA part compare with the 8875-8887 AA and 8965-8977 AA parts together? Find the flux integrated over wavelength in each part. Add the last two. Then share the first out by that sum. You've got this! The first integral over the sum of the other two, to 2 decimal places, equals 0.51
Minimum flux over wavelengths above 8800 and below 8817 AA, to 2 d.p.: 38.04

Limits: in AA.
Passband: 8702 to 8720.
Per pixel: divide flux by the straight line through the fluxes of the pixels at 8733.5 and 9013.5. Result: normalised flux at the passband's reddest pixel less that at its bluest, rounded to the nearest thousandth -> -0.014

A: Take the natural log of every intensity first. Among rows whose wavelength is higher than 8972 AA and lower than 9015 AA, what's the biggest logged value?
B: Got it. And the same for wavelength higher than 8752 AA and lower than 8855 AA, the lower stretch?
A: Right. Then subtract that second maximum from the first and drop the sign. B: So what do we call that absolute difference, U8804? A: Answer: 0.10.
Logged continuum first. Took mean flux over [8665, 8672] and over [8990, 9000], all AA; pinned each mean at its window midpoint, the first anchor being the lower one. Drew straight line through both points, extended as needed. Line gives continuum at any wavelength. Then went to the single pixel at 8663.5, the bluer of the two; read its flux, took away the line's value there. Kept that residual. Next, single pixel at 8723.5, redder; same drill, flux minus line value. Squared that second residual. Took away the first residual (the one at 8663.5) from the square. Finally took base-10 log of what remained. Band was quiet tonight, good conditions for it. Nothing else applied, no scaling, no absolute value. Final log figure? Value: 1.80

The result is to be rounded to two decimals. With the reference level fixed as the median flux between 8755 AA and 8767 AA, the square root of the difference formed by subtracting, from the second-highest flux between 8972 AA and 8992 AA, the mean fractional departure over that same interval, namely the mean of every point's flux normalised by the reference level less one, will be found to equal 6.98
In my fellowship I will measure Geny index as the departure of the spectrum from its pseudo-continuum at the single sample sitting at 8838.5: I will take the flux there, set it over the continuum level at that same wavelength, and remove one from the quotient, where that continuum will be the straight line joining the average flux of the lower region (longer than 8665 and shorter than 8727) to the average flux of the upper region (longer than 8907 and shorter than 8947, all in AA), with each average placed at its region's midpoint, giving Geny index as 0.043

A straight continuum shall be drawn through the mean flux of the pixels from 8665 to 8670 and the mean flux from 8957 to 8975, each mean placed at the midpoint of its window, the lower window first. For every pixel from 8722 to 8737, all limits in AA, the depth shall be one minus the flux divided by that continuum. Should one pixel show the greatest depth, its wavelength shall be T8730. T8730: 8728.5 AA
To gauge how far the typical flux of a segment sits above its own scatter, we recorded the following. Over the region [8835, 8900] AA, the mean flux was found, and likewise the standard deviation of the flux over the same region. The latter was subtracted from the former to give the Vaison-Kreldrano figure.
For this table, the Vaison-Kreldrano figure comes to 47.3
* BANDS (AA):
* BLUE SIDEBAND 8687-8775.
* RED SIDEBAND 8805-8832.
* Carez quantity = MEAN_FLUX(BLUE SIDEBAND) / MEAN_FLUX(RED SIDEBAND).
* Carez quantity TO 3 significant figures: 1.03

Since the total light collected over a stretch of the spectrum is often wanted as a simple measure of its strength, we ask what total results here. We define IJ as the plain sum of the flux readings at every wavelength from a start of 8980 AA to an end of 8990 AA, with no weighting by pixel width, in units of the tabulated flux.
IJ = 192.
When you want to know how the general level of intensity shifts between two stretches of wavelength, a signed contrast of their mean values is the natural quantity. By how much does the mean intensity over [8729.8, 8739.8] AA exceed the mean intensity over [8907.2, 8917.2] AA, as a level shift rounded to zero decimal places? -1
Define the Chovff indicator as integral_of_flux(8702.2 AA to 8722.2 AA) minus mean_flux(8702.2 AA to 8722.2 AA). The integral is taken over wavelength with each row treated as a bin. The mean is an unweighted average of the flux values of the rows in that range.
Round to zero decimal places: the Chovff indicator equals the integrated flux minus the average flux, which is 930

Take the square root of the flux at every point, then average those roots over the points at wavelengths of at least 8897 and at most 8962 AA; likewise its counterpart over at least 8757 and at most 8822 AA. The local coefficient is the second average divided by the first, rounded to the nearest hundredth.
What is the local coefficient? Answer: 1.00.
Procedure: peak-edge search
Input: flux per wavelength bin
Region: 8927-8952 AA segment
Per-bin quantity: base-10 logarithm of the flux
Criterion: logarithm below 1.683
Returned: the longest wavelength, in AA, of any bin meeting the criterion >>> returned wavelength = 8951.0 AA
